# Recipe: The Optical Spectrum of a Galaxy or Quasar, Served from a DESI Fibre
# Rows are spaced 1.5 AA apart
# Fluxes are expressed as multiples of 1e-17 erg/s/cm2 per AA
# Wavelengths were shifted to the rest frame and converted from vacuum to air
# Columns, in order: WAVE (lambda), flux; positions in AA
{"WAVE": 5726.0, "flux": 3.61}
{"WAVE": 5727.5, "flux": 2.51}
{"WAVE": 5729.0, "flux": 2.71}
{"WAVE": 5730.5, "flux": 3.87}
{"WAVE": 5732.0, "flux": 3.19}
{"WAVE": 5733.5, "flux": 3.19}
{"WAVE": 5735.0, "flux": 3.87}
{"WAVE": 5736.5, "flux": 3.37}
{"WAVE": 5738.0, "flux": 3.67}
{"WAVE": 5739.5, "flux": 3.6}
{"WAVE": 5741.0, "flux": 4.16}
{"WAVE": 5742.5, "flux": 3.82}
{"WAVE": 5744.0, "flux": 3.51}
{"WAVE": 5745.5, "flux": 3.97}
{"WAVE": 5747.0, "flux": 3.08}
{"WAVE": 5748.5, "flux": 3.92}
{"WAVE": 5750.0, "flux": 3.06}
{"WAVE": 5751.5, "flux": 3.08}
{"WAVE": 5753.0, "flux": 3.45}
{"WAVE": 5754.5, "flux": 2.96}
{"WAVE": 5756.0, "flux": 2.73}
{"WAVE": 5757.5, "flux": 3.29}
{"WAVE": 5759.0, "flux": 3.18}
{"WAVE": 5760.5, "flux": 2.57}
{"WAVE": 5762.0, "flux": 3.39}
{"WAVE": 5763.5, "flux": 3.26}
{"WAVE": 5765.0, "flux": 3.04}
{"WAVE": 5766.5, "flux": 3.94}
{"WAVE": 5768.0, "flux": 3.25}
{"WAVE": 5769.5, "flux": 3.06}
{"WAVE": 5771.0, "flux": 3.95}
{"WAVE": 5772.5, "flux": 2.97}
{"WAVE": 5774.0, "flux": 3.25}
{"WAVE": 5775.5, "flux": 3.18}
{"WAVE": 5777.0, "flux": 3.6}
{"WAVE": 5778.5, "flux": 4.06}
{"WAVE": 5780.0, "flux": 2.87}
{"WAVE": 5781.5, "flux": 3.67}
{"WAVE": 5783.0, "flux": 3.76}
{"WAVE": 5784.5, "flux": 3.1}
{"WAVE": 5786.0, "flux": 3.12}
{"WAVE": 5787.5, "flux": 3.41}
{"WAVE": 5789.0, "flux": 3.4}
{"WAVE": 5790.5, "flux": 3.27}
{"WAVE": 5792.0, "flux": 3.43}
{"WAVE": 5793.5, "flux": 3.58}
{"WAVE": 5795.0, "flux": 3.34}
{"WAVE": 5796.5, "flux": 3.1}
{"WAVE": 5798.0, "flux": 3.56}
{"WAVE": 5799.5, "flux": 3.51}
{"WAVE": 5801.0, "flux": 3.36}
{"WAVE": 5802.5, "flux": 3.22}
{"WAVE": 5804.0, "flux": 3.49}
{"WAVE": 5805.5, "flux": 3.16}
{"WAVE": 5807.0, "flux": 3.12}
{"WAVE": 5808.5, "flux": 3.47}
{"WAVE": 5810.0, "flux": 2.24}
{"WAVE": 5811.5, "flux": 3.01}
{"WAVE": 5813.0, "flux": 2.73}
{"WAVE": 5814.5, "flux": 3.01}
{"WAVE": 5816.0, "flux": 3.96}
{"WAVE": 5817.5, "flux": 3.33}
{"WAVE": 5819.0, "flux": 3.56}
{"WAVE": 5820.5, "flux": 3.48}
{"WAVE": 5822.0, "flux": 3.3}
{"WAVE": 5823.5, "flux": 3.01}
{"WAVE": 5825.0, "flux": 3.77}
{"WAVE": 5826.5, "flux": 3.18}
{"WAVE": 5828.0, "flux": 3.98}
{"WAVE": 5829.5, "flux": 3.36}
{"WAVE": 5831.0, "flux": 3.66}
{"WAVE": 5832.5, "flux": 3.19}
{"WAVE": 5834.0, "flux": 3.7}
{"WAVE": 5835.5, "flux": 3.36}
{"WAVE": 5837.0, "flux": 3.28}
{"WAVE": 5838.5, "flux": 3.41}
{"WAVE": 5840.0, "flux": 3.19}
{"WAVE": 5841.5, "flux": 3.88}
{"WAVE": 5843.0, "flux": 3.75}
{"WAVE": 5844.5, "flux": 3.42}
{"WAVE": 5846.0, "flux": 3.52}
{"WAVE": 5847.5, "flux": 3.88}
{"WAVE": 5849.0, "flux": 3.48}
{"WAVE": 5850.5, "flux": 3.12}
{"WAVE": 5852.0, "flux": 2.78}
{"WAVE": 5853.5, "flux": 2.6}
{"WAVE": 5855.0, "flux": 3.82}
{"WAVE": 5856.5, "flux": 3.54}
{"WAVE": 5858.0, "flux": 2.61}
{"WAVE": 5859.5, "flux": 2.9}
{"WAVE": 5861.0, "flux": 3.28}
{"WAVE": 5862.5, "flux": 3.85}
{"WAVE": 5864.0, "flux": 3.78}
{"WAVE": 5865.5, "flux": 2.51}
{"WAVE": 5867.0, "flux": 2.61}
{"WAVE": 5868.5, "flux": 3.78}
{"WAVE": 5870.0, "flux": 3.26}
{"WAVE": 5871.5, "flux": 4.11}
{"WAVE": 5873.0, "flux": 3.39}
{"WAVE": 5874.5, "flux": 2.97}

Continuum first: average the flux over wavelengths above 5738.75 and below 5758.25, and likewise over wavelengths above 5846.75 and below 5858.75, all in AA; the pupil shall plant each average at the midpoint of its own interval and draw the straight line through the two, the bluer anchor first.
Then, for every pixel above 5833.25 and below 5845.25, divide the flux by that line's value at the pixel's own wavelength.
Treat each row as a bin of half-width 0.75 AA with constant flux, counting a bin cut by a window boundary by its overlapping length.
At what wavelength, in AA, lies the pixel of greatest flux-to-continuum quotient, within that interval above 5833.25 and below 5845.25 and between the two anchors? 5841.5 AA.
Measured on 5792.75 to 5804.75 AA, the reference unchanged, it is 5793.5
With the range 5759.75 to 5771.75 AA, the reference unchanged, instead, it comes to 5771.0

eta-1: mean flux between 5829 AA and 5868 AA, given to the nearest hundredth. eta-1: 3.33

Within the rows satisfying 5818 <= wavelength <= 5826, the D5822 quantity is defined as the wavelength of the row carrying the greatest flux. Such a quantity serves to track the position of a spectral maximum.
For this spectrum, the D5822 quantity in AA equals 5825.0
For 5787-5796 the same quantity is 5793.5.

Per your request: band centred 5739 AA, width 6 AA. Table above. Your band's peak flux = 4.16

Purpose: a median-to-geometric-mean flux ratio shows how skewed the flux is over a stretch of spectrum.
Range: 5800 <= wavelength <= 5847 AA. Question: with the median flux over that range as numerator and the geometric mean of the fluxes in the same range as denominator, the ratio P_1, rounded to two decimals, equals 1.01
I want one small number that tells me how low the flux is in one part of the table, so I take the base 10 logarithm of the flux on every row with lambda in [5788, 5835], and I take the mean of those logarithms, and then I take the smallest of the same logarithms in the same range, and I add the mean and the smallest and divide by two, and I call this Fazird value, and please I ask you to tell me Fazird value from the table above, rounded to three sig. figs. 0.436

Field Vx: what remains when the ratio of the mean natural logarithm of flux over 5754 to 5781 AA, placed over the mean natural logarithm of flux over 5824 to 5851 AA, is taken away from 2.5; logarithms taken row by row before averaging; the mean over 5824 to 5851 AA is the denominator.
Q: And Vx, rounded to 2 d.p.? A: 1.56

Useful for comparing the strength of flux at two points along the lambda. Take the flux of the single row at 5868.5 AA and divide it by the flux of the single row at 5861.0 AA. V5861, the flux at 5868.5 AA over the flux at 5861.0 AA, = 1.15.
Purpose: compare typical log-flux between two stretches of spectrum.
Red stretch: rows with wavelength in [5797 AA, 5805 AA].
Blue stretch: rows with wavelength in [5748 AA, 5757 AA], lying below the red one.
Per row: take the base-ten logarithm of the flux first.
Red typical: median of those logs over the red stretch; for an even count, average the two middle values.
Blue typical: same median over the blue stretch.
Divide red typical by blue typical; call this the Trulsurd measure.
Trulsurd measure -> 1.11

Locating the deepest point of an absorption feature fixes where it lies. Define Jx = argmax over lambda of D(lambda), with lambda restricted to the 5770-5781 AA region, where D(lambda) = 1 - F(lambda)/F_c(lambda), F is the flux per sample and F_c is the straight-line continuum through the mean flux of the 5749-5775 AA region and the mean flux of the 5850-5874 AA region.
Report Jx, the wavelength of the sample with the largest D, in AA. 5780.0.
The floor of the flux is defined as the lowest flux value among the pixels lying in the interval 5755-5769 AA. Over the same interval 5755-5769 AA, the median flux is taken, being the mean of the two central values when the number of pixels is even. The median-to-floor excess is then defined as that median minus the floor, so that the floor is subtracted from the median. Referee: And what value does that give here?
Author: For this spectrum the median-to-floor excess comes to 0.7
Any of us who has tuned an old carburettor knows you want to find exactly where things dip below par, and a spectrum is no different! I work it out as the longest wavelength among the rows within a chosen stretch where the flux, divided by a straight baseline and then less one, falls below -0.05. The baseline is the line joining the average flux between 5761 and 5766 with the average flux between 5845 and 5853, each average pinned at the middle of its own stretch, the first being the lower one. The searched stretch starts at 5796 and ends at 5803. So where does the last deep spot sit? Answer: 5796.5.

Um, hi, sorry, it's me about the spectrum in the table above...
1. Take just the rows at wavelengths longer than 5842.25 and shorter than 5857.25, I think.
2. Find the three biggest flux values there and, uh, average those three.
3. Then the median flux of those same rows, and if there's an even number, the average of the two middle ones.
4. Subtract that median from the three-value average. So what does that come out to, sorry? 0.32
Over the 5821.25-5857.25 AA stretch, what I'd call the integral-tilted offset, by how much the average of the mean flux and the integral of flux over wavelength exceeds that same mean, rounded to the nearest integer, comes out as 60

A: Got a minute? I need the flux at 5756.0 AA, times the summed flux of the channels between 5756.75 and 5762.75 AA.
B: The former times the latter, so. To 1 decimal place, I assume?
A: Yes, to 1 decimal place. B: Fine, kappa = 33.9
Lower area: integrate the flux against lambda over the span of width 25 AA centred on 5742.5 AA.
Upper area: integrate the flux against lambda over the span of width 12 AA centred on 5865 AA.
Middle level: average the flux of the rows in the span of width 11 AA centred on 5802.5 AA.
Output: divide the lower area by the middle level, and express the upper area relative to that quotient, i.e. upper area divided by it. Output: 1.5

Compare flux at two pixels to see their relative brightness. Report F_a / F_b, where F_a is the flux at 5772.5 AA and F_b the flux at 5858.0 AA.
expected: 1.14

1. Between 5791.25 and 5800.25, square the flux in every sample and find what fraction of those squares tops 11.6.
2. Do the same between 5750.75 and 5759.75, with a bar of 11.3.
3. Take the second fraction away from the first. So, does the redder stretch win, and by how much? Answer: 0.50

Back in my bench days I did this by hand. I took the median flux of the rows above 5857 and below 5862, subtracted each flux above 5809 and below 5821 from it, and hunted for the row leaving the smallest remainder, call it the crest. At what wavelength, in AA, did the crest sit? 5816.0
